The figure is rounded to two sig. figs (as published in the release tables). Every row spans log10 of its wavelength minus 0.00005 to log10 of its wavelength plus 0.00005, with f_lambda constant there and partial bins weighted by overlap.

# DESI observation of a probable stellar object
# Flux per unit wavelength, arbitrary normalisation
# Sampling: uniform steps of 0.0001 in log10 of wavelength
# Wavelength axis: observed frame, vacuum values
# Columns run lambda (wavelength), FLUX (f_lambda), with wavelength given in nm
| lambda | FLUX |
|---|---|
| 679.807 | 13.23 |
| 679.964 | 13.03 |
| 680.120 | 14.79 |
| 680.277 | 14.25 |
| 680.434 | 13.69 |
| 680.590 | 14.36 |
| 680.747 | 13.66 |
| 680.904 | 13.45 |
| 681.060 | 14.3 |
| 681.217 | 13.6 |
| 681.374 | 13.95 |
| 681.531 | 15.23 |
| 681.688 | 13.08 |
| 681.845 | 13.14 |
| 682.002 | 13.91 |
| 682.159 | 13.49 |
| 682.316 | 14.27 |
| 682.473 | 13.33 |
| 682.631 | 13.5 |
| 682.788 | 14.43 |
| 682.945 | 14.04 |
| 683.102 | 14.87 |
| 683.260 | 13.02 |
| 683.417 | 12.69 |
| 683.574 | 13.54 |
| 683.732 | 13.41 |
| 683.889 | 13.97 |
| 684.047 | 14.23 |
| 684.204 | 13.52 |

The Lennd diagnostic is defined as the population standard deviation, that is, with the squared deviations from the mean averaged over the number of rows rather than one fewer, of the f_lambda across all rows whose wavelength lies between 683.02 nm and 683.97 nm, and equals 0.70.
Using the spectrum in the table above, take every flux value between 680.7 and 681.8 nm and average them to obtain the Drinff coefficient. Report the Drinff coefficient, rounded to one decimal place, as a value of 13.9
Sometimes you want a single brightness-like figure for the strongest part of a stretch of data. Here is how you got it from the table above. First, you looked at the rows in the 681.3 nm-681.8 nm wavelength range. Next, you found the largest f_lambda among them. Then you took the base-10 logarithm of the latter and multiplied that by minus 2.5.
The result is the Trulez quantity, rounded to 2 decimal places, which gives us -2.96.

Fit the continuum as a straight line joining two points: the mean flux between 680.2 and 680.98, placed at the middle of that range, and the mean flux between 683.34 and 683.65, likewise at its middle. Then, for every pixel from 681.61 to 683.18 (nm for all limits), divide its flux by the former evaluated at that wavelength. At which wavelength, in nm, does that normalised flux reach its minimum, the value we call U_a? 681.688 nm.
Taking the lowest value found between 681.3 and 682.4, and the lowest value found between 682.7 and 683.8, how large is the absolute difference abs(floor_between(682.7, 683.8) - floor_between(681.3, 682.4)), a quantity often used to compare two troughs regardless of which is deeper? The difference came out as 0.4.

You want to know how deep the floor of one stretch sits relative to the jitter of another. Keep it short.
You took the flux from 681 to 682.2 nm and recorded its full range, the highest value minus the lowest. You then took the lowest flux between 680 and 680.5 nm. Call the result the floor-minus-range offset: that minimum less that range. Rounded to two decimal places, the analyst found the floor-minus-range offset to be 11.54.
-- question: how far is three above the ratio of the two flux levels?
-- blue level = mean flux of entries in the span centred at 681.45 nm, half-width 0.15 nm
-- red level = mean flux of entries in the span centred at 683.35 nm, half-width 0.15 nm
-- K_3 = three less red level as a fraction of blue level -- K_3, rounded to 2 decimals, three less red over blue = 2.12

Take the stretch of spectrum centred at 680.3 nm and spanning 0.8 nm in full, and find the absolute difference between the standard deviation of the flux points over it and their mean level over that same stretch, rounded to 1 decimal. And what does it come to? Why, 13.4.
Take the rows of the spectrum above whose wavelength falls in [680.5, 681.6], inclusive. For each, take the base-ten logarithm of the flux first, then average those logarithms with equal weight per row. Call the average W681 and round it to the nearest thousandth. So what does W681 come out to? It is 1.148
